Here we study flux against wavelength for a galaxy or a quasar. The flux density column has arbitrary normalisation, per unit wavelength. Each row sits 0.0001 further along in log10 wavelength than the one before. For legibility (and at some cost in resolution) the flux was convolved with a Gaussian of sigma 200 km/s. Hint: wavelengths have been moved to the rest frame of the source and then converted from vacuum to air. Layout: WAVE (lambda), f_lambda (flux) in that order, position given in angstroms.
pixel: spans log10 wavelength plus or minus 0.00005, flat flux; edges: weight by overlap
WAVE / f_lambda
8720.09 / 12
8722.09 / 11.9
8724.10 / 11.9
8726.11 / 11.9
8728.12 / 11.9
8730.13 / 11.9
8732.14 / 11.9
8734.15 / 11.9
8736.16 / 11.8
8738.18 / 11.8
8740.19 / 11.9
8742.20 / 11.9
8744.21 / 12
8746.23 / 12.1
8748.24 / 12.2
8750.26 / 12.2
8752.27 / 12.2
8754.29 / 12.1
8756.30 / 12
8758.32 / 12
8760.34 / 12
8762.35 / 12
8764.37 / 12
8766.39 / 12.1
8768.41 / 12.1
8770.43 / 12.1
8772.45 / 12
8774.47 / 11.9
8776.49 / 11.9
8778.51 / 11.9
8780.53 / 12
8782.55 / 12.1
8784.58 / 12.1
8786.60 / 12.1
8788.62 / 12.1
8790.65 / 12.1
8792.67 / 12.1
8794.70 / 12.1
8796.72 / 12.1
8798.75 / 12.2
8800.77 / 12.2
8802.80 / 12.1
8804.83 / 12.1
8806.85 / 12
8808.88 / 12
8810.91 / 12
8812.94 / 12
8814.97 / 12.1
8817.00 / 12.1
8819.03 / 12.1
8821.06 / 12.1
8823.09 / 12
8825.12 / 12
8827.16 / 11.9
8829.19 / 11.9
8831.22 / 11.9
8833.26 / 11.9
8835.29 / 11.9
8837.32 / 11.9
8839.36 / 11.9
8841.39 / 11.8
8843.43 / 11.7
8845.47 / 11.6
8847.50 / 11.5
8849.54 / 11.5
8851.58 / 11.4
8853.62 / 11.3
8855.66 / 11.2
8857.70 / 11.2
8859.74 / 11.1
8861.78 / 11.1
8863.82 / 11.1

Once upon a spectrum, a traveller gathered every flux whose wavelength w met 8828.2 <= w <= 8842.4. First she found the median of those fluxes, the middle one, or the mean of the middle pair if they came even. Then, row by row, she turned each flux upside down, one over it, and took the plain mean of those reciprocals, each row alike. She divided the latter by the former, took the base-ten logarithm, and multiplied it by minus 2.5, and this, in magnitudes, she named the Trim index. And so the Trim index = 5.376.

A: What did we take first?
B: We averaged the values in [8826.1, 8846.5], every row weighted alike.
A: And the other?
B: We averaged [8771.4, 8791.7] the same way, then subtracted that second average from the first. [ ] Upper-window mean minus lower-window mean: -0.2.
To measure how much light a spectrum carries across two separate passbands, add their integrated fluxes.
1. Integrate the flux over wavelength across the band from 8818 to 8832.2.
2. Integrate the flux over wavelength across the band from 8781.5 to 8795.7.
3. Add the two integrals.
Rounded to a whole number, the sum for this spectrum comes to 342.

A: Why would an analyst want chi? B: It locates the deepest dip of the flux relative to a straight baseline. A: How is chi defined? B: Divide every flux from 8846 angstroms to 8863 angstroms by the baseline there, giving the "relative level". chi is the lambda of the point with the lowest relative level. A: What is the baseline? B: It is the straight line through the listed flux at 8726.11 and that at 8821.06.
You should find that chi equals 8861.78 angstroms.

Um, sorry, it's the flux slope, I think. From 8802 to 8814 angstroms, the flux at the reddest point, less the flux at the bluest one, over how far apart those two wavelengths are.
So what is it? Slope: -0.010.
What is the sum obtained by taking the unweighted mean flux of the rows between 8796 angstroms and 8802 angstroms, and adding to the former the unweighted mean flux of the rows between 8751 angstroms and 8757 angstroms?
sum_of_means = 24.3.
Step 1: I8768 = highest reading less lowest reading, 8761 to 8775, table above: 0.20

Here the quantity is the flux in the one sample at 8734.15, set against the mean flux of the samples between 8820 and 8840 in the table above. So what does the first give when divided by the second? 1.00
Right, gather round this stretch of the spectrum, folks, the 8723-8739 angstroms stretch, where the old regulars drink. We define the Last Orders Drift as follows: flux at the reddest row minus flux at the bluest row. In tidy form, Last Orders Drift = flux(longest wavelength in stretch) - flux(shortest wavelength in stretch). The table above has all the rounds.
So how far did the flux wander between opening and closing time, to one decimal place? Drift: -0.1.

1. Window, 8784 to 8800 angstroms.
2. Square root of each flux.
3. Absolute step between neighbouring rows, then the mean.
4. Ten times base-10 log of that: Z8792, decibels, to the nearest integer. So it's -27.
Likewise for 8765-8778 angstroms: -22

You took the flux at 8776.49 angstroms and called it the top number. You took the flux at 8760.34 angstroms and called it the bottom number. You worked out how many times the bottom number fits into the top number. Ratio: 0.99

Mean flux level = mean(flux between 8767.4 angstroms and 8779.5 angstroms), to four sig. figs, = 11.98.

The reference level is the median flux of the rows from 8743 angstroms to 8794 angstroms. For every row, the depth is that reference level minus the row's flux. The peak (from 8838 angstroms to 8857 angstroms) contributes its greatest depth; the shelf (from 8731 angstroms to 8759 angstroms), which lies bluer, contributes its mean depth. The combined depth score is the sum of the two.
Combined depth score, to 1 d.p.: 1.0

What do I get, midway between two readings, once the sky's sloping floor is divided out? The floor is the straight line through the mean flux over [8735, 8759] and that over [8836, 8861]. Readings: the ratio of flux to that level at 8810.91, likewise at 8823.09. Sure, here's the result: 1.03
